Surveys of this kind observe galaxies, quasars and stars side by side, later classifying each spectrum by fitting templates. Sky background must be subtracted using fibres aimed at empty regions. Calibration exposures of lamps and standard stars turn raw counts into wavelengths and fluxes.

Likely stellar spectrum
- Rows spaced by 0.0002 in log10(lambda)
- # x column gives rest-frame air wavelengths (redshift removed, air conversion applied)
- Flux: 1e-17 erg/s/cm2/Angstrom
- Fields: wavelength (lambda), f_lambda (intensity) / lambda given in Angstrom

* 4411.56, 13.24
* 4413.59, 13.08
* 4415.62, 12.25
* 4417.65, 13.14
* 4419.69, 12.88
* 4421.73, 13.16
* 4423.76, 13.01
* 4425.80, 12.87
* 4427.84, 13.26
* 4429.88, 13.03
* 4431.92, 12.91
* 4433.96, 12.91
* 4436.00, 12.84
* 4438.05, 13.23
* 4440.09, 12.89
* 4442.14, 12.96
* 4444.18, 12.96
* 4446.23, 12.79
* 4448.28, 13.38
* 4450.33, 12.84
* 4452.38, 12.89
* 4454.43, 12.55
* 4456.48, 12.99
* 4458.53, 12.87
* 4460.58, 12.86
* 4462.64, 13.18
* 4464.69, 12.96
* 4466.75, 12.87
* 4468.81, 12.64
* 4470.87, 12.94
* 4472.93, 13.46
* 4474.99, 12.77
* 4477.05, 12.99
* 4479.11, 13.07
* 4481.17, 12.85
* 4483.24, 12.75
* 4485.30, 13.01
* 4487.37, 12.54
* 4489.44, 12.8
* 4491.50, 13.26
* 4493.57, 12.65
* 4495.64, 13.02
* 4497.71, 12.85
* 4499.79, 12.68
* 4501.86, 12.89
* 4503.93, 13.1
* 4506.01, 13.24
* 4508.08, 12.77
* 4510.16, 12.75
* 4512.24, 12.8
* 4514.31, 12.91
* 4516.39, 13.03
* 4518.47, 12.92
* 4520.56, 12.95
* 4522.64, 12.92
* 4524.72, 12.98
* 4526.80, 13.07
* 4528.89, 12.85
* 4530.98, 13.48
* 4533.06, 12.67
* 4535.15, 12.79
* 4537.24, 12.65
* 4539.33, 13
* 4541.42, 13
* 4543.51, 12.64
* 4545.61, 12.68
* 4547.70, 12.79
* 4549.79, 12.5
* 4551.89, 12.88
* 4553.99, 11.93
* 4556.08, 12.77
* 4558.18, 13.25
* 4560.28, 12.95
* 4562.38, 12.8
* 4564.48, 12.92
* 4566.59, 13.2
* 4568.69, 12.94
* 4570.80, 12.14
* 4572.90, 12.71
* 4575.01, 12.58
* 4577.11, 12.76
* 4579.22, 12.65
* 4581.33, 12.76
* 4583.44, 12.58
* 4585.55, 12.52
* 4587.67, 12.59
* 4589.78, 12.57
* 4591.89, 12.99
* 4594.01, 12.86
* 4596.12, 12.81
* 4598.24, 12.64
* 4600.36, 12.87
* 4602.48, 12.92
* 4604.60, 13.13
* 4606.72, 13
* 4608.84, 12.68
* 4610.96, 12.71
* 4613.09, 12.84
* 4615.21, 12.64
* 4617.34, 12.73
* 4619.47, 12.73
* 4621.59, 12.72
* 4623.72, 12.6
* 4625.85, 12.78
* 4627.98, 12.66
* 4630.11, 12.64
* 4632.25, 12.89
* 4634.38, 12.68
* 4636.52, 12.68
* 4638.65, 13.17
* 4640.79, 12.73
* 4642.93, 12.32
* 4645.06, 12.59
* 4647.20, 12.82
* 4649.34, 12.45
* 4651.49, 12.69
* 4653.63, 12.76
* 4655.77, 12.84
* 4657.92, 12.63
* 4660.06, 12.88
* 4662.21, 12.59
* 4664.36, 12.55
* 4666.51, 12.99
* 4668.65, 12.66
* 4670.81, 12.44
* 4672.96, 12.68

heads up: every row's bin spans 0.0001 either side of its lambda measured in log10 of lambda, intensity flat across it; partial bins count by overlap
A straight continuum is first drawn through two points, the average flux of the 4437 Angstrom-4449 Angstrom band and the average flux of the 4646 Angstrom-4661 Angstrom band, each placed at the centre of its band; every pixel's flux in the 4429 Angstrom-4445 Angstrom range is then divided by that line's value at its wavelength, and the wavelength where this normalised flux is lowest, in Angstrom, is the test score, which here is 4436.00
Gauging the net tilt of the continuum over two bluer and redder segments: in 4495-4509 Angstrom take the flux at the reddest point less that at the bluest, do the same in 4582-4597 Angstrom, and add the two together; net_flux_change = 0.0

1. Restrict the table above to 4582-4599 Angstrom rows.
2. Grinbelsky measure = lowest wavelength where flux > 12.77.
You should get 4591.89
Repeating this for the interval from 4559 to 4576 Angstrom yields 4560.28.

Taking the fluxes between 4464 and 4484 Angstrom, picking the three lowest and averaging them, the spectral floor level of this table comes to 12.7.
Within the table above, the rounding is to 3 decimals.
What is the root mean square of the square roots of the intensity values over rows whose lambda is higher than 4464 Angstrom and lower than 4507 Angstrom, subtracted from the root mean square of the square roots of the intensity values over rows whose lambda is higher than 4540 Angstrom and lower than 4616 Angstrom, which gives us -0.023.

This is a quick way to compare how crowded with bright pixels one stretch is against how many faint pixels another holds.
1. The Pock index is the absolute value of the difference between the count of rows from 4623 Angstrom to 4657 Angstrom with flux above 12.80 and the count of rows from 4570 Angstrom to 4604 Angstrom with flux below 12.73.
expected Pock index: 5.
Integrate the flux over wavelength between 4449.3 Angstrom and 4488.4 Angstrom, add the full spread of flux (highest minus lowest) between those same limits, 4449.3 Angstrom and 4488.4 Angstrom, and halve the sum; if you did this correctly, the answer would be 252.6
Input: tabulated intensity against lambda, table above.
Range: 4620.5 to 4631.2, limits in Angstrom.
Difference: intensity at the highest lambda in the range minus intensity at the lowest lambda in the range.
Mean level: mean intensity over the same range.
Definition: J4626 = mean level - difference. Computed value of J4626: 12.8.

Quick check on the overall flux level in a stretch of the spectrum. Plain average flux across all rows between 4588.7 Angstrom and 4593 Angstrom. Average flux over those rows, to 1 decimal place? 12.8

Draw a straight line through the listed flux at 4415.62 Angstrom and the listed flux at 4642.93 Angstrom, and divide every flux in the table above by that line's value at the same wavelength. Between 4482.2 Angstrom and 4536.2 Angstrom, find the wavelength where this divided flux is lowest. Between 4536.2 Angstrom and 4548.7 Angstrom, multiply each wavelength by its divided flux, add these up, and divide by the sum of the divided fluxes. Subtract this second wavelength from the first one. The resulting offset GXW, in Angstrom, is -55.1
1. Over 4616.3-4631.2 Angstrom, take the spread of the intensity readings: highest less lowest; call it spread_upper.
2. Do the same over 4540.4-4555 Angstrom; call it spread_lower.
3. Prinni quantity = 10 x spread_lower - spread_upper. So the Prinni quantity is 11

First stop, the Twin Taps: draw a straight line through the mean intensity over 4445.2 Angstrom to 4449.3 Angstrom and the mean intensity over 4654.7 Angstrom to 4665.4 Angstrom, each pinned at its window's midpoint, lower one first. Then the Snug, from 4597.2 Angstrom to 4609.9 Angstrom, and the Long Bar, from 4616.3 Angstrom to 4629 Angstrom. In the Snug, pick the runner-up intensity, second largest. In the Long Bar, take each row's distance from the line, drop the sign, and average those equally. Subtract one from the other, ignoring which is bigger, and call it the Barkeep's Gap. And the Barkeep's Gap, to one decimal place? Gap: 12.9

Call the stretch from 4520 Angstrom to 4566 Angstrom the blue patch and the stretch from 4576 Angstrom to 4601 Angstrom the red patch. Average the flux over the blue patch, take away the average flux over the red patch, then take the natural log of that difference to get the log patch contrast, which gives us -2.1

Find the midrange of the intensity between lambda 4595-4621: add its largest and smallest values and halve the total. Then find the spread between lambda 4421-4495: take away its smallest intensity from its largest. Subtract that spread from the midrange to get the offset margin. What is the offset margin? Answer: 12.0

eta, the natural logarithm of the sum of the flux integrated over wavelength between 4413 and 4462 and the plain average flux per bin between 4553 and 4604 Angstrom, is 6.47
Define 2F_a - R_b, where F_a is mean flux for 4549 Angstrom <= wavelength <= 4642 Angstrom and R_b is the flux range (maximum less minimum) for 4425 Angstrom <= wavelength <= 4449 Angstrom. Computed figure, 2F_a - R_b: 24.9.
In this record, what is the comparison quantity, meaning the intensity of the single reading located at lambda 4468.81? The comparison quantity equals 12.64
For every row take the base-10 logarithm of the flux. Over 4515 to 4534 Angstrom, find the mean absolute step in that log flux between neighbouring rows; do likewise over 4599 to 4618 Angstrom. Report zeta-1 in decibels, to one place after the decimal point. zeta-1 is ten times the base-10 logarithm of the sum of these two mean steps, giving -18.8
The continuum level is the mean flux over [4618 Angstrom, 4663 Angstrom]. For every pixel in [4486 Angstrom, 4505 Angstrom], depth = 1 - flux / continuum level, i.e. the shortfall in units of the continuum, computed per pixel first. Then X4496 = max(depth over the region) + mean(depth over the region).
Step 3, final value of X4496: 0.001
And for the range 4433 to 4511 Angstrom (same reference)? -0.004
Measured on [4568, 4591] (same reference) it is 0.052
